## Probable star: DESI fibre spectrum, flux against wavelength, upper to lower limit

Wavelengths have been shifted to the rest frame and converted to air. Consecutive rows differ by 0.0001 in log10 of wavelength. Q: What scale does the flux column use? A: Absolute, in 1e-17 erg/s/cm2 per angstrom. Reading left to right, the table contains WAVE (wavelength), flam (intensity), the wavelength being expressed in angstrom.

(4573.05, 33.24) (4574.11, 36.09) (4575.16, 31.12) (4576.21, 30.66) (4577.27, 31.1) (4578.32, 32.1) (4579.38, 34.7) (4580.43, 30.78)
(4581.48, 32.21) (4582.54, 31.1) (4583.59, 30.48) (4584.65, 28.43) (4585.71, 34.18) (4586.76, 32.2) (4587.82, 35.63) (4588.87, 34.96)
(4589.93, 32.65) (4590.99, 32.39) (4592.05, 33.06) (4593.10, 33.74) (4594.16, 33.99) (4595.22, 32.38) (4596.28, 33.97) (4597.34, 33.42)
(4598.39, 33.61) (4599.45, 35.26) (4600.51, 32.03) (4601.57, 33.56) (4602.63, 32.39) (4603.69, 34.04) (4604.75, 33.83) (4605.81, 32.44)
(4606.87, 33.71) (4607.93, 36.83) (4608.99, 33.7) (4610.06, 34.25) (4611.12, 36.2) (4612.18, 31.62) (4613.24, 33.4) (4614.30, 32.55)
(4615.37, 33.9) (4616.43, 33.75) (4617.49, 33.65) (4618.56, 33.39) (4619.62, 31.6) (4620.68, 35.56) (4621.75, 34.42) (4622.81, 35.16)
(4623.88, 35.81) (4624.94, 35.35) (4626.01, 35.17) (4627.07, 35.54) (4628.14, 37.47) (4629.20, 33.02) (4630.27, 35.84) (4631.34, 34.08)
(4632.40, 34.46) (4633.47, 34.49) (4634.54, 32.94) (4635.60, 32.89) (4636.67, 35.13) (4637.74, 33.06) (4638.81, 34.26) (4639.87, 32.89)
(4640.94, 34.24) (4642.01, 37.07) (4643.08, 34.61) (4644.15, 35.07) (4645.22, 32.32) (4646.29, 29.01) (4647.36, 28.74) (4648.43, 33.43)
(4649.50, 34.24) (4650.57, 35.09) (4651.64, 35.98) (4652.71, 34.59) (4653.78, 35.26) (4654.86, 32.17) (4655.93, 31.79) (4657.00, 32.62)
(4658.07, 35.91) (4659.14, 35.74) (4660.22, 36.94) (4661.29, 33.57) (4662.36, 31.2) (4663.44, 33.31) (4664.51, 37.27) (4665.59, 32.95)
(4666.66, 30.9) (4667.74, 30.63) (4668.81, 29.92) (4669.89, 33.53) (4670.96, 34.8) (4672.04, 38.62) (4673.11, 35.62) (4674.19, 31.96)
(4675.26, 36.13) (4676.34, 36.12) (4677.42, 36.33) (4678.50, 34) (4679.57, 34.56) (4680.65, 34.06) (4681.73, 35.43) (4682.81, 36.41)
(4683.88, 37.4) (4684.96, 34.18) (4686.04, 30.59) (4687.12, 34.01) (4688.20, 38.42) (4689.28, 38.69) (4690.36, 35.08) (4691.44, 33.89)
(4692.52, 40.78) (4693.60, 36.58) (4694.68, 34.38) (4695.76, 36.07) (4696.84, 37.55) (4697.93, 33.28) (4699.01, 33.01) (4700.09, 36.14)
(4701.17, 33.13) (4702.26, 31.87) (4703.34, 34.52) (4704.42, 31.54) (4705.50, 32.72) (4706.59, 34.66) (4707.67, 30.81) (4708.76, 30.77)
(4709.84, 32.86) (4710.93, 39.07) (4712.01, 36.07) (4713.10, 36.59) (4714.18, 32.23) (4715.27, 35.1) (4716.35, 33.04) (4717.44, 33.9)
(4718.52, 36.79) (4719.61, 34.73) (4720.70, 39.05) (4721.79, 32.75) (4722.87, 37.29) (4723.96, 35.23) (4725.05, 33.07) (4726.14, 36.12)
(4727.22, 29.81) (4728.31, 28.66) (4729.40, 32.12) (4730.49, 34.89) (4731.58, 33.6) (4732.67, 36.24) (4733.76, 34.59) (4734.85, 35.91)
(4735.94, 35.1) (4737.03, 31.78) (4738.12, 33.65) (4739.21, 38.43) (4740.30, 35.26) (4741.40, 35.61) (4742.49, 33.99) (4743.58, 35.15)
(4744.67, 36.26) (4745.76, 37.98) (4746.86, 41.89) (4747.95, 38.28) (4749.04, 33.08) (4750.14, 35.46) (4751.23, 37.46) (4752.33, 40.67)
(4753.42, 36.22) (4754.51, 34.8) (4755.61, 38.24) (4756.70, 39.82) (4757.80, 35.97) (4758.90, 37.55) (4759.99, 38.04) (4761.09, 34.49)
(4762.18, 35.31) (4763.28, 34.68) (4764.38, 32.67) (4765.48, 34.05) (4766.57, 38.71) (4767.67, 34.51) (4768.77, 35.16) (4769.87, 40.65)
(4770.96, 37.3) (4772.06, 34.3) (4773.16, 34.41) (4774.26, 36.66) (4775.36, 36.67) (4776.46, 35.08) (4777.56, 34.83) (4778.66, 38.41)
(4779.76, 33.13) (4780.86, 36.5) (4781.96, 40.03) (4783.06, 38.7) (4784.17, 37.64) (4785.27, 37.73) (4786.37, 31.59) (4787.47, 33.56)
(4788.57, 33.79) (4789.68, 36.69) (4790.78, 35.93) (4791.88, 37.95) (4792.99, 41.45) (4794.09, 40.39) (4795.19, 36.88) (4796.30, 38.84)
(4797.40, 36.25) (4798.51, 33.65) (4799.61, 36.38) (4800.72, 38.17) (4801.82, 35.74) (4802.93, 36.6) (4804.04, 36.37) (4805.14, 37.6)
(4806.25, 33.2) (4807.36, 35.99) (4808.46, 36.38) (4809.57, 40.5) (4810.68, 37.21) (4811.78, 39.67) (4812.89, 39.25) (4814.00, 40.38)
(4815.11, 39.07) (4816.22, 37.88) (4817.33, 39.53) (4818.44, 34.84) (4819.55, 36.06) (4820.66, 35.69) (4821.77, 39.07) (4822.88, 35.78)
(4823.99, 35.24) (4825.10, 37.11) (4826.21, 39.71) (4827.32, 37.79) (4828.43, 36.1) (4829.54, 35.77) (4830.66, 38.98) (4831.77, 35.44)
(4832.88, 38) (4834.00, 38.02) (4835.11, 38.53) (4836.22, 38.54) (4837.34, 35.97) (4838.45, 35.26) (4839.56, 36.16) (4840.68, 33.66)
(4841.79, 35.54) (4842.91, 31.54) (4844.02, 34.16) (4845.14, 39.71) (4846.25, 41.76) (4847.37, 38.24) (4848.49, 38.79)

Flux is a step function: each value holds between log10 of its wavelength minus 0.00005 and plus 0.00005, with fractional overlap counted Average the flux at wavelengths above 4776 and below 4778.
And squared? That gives 1222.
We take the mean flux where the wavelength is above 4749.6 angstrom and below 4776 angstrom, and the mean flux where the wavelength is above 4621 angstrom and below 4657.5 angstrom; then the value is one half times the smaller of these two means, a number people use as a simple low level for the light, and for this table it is 17.0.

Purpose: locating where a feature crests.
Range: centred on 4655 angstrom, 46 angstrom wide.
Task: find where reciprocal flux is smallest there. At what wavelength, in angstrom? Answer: 4672.04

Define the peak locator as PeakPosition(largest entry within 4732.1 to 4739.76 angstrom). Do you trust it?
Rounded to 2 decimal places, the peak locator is 4739.21 angstrom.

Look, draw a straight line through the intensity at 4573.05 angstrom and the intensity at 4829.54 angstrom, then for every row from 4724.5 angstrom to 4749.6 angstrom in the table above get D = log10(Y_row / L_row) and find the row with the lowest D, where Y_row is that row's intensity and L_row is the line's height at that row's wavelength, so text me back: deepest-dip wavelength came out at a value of 4728.31 angstrom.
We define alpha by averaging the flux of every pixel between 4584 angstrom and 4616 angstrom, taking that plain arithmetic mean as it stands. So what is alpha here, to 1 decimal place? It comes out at 33.5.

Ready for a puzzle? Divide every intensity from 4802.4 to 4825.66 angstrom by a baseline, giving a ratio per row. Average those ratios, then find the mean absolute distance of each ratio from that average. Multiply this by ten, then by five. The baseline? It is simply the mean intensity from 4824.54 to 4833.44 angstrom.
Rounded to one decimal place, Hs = 2.2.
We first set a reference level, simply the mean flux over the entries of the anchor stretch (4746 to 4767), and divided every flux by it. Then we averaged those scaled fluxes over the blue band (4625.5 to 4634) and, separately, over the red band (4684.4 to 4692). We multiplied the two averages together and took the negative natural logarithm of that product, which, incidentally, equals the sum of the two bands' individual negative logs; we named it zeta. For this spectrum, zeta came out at 0.095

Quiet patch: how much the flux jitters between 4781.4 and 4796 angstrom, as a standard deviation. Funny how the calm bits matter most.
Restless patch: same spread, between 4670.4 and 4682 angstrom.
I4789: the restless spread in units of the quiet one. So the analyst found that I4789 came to 0.59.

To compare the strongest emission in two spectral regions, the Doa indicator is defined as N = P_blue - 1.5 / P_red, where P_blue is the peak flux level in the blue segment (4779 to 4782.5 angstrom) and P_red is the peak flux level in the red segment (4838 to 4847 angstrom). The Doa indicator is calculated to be 40.0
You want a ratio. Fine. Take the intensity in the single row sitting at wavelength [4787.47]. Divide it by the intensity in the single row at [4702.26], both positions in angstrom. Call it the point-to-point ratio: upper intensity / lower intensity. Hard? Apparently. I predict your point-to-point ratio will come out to 1.05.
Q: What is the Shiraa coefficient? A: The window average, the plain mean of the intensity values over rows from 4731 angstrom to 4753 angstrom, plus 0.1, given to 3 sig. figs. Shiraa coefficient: 36.1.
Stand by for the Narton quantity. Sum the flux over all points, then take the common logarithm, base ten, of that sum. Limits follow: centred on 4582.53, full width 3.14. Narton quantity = 1.97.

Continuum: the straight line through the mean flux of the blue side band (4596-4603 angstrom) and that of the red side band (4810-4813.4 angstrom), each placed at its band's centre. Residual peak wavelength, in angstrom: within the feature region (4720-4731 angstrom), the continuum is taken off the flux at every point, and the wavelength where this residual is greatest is 4720.70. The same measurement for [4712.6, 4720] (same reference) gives 4718.52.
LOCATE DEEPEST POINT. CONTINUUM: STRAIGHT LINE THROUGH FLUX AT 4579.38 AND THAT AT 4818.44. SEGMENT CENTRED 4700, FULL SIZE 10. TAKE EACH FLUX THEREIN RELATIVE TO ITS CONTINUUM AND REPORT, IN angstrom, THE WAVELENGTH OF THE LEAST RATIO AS 4704.42 angstrom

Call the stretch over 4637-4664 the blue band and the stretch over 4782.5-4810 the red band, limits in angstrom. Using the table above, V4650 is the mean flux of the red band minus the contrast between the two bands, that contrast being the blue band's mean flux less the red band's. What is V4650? 39.7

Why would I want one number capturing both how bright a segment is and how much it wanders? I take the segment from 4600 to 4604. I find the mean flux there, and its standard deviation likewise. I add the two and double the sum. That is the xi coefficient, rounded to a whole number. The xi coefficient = 68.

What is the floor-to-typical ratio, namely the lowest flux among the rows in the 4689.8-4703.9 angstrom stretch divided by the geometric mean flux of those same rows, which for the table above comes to 0.91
